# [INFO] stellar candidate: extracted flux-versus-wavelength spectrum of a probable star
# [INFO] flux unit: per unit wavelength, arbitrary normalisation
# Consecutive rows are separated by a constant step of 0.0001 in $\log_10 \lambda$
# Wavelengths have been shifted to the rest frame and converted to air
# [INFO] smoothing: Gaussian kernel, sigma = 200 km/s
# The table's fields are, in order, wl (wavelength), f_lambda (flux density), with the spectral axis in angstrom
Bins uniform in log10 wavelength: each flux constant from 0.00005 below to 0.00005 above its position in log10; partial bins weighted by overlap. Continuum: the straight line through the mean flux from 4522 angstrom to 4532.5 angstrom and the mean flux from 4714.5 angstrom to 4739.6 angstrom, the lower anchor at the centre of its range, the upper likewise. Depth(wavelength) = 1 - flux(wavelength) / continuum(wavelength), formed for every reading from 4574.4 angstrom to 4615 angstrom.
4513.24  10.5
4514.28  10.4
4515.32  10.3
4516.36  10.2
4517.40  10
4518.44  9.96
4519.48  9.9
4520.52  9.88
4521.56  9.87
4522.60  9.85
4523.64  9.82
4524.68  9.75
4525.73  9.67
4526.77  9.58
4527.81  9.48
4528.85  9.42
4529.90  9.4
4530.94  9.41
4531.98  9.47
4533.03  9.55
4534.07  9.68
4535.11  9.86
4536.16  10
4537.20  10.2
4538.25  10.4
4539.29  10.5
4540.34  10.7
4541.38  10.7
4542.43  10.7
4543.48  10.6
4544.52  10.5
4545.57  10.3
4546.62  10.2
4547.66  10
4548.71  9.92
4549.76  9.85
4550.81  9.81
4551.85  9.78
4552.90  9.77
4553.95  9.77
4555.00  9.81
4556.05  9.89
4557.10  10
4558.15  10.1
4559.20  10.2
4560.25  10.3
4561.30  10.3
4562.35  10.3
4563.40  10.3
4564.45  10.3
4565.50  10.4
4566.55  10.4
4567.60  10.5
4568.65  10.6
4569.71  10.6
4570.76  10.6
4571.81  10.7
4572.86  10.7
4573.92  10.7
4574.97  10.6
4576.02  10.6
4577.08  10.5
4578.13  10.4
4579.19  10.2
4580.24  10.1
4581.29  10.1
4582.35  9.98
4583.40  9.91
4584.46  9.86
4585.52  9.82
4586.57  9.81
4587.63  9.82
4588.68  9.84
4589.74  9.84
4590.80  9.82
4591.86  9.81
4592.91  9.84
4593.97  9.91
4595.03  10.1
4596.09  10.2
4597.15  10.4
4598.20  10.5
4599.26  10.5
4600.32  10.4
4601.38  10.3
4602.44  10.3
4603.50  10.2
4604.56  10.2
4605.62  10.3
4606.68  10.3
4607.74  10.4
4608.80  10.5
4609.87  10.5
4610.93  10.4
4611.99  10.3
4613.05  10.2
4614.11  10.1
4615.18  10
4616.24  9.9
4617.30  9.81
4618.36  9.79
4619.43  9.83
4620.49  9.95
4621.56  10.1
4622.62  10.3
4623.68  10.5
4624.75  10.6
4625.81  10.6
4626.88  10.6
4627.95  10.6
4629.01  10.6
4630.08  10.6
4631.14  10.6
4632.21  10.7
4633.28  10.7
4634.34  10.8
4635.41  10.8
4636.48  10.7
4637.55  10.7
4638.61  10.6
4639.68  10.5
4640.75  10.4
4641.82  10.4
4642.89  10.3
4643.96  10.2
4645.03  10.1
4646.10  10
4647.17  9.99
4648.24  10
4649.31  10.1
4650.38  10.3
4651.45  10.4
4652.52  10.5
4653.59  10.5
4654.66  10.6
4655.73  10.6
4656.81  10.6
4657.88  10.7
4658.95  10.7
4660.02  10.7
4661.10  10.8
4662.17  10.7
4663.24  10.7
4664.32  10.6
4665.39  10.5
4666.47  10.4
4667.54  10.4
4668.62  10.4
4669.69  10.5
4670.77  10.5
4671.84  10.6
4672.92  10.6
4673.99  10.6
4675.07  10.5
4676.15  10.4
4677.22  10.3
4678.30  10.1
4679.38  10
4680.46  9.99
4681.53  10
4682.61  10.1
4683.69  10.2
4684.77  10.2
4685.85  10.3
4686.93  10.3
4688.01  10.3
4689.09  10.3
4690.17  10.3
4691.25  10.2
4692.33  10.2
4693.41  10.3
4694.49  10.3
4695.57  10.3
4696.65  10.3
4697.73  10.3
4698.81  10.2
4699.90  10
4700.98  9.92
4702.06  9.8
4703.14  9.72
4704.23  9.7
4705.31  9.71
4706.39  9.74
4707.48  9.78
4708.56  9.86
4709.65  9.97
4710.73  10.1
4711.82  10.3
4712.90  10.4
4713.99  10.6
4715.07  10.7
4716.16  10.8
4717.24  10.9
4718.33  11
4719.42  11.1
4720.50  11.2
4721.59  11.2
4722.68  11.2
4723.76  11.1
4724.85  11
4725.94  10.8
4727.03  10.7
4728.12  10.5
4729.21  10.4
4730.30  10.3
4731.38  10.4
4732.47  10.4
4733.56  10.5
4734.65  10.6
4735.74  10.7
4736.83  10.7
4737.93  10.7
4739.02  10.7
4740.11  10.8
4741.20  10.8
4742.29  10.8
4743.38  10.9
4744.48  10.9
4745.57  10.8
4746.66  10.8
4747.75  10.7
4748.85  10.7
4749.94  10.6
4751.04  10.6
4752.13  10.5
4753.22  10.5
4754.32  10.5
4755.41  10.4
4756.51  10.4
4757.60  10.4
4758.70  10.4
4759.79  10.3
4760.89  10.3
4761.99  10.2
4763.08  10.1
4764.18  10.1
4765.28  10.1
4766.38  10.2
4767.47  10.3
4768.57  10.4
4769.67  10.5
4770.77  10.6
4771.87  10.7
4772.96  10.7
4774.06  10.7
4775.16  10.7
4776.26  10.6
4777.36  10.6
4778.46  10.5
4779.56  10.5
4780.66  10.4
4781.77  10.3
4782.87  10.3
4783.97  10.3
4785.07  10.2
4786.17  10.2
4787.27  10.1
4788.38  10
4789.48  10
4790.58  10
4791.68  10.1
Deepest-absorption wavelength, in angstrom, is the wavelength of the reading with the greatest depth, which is 4591.86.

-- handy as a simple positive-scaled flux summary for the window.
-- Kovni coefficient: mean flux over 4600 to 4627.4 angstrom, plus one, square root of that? 3.35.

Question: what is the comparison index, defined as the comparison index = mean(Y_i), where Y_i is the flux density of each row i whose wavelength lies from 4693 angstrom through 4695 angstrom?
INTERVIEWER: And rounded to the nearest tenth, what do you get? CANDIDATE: 10.3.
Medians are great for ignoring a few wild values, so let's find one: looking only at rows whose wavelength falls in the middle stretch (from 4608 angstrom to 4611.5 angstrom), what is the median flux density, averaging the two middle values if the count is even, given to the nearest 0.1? 10.5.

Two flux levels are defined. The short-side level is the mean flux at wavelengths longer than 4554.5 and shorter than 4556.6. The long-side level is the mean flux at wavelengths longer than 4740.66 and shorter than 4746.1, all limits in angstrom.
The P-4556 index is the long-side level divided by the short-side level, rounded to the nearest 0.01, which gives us 1.10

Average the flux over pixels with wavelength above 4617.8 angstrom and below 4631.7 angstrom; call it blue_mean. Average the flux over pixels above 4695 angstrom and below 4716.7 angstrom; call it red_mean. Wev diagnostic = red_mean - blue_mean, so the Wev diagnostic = -0.25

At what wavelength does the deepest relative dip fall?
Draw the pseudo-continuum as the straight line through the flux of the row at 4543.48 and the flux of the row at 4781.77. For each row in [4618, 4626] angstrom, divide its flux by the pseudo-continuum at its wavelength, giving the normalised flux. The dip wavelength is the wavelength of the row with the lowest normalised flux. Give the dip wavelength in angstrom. 4618.36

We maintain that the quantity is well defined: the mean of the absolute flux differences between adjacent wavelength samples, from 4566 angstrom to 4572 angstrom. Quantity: 0.060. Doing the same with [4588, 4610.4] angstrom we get 0.066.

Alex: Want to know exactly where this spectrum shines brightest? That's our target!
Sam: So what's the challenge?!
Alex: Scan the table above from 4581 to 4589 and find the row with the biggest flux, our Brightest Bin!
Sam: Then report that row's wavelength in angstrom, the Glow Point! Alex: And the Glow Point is 4581.29 angstrom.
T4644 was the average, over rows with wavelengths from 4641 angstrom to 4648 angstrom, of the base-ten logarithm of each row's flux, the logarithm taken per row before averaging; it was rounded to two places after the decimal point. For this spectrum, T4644 1.01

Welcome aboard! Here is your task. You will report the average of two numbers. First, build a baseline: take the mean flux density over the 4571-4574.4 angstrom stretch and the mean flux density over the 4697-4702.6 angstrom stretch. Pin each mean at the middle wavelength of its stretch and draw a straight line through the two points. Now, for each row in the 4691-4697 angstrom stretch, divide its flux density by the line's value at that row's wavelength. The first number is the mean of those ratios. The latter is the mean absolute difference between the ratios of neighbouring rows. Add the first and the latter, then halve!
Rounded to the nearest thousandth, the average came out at 0.511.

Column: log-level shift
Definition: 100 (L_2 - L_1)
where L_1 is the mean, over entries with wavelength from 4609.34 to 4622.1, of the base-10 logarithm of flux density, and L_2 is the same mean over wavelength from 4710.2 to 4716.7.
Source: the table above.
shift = 1.7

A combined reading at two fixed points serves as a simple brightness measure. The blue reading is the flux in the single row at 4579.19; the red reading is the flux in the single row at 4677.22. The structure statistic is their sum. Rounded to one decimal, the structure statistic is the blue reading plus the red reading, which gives 20.5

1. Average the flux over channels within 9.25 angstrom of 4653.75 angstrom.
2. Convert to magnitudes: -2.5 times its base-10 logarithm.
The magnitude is -2.55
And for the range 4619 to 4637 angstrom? -2.55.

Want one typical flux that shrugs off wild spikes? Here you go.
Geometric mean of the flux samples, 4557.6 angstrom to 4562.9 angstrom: 10.2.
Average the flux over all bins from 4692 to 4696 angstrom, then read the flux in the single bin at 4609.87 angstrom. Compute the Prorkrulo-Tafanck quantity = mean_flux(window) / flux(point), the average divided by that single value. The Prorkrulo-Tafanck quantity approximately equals 0.98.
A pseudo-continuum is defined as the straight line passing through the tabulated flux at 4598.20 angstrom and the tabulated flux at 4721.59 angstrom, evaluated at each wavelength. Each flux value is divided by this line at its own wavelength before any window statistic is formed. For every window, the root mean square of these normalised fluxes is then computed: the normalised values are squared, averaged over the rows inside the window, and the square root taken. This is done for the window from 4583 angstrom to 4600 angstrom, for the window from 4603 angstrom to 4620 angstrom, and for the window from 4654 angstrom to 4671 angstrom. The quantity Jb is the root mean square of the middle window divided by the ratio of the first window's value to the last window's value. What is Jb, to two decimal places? 0.98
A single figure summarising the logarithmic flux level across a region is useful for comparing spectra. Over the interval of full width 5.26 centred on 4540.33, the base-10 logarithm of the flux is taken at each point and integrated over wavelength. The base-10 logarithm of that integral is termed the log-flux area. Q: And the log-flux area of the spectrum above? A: 0.73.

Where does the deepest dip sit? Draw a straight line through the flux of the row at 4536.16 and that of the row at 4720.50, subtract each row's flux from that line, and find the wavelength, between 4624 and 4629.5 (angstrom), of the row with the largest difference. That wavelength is 4629.01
